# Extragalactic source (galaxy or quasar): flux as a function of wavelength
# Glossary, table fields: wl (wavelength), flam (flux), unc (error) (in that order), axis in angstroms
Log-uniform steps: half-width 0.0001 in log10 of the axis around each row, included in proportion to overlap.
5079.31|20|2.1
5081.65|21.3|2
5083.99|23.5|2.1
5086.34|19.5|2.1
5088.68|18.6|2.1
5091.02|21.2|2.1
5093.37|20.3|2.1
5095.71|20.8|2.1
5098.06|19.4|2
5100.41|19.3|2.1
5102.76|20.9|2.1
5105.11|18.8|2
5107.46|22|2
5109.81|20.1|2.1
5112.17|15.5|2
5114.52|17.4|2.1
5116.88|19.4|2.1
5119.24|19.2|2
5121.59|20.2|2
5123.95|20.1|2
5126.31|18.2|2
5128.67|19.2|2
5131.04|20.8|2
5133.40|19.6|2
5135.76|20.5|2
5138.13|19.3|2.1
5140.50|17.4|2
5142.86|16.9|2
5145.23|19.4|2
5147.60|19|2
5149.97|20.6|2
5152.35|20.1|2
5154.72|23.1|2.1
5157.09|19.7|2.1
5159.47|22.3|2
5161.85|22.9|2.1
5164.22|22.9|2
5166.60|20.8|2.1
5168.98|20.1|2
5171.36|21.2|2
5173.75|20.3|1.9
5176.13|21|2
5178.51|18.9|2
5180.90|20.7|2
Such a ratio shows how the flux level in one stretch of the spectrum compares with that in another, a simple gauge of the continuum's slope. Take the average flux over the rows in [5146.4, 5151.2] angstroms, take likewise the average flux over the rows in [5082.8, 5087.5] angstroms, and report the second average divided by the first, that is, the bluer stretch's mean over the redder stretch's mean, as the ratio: 1.09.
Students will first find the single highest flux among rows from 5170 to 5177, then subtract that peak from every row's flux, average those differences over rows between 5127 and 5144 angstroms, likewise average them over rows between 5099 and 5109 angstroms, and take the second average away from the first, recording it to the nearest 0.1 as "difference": -1.1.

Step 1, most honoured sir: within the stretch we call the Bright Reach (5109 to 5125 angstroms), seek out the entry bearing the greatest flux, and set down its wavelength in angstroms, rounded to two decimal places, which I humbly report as 5121.59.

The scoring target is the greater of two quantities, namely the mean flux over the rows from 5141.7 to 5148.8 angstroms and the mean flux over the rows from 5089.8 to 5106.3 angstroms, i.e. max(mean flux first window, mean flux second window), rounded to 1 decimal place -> 20.1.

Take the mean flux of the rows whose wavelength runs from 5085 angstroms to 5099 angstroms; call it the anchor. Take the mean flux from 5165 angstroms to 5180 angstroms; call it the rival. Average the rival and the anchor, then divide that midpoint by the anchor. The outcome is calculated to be 1.01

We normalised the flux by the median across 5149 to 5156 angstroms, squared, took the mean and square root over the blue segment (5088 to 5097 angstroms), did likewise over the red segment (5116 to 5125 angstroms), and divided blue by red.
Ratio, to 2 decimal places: 1.03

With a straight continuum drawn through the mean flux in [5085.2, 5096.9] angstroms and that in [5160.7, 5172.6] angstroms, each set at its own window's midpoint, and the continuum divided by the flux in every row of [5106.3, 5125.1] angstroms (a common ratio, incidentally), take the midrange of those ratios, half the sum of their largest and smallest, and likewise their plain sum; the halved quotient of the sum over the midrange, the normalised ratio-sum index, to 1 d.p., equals 3.8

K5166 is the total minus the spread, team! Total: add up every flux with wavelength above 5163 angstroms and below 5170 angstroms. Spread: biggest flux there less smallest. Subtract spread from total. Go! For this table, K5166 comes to 61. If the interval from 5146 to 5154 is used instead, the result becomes 58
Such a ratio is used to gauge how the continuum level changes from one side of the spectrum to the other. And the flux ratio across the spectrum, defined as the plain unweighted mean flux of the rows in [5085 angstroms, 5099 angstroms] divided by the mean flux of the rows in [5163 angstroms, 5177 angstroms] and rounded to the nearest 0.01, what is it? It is 0.95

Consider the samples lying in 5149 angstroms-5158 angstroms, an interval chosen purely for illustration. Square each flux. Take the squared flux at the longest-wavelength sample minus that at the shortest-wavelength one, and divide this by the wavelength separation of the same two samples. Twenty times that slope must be -102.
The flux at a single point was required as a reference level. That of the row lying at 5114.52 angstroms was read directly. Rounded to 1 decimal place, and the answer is 17.4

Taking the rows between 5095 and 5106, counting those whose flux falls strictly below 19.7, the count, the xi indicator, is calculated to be 3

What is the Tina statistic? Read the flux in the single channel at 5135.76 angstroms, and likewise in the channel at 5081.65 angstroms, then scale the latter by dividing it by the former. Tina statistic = 1.04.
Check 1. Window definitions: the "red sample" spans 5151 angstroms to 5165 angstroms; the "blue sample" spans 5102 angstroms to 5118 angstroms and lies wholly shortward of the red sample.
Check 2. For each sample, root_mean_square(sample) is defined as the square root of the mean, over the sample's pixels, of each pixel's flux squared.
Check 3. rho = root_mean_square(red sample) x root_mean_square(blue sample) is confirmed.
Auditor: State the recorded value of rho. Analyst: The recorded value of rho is 421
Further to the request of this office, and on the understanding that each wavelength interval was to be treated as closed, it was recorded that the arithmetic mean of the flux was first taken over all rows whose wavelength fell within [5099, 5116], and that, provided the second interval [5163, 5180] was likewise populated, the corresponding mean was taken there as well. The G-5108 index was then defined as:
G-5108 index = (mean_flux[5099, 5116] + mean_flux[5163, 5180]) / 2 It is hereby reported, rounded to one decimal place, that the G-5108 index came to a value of 19.9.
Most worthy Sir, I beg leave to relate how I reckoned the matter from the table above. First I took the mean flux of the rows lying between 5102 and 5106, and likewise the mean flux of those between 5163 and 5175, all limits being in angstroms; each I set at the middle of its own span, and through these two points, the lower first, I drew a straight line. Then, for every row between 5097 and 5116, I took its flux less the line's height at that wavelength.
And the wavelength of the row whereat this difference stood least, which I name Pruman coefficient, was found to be 5112.17 angstroms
